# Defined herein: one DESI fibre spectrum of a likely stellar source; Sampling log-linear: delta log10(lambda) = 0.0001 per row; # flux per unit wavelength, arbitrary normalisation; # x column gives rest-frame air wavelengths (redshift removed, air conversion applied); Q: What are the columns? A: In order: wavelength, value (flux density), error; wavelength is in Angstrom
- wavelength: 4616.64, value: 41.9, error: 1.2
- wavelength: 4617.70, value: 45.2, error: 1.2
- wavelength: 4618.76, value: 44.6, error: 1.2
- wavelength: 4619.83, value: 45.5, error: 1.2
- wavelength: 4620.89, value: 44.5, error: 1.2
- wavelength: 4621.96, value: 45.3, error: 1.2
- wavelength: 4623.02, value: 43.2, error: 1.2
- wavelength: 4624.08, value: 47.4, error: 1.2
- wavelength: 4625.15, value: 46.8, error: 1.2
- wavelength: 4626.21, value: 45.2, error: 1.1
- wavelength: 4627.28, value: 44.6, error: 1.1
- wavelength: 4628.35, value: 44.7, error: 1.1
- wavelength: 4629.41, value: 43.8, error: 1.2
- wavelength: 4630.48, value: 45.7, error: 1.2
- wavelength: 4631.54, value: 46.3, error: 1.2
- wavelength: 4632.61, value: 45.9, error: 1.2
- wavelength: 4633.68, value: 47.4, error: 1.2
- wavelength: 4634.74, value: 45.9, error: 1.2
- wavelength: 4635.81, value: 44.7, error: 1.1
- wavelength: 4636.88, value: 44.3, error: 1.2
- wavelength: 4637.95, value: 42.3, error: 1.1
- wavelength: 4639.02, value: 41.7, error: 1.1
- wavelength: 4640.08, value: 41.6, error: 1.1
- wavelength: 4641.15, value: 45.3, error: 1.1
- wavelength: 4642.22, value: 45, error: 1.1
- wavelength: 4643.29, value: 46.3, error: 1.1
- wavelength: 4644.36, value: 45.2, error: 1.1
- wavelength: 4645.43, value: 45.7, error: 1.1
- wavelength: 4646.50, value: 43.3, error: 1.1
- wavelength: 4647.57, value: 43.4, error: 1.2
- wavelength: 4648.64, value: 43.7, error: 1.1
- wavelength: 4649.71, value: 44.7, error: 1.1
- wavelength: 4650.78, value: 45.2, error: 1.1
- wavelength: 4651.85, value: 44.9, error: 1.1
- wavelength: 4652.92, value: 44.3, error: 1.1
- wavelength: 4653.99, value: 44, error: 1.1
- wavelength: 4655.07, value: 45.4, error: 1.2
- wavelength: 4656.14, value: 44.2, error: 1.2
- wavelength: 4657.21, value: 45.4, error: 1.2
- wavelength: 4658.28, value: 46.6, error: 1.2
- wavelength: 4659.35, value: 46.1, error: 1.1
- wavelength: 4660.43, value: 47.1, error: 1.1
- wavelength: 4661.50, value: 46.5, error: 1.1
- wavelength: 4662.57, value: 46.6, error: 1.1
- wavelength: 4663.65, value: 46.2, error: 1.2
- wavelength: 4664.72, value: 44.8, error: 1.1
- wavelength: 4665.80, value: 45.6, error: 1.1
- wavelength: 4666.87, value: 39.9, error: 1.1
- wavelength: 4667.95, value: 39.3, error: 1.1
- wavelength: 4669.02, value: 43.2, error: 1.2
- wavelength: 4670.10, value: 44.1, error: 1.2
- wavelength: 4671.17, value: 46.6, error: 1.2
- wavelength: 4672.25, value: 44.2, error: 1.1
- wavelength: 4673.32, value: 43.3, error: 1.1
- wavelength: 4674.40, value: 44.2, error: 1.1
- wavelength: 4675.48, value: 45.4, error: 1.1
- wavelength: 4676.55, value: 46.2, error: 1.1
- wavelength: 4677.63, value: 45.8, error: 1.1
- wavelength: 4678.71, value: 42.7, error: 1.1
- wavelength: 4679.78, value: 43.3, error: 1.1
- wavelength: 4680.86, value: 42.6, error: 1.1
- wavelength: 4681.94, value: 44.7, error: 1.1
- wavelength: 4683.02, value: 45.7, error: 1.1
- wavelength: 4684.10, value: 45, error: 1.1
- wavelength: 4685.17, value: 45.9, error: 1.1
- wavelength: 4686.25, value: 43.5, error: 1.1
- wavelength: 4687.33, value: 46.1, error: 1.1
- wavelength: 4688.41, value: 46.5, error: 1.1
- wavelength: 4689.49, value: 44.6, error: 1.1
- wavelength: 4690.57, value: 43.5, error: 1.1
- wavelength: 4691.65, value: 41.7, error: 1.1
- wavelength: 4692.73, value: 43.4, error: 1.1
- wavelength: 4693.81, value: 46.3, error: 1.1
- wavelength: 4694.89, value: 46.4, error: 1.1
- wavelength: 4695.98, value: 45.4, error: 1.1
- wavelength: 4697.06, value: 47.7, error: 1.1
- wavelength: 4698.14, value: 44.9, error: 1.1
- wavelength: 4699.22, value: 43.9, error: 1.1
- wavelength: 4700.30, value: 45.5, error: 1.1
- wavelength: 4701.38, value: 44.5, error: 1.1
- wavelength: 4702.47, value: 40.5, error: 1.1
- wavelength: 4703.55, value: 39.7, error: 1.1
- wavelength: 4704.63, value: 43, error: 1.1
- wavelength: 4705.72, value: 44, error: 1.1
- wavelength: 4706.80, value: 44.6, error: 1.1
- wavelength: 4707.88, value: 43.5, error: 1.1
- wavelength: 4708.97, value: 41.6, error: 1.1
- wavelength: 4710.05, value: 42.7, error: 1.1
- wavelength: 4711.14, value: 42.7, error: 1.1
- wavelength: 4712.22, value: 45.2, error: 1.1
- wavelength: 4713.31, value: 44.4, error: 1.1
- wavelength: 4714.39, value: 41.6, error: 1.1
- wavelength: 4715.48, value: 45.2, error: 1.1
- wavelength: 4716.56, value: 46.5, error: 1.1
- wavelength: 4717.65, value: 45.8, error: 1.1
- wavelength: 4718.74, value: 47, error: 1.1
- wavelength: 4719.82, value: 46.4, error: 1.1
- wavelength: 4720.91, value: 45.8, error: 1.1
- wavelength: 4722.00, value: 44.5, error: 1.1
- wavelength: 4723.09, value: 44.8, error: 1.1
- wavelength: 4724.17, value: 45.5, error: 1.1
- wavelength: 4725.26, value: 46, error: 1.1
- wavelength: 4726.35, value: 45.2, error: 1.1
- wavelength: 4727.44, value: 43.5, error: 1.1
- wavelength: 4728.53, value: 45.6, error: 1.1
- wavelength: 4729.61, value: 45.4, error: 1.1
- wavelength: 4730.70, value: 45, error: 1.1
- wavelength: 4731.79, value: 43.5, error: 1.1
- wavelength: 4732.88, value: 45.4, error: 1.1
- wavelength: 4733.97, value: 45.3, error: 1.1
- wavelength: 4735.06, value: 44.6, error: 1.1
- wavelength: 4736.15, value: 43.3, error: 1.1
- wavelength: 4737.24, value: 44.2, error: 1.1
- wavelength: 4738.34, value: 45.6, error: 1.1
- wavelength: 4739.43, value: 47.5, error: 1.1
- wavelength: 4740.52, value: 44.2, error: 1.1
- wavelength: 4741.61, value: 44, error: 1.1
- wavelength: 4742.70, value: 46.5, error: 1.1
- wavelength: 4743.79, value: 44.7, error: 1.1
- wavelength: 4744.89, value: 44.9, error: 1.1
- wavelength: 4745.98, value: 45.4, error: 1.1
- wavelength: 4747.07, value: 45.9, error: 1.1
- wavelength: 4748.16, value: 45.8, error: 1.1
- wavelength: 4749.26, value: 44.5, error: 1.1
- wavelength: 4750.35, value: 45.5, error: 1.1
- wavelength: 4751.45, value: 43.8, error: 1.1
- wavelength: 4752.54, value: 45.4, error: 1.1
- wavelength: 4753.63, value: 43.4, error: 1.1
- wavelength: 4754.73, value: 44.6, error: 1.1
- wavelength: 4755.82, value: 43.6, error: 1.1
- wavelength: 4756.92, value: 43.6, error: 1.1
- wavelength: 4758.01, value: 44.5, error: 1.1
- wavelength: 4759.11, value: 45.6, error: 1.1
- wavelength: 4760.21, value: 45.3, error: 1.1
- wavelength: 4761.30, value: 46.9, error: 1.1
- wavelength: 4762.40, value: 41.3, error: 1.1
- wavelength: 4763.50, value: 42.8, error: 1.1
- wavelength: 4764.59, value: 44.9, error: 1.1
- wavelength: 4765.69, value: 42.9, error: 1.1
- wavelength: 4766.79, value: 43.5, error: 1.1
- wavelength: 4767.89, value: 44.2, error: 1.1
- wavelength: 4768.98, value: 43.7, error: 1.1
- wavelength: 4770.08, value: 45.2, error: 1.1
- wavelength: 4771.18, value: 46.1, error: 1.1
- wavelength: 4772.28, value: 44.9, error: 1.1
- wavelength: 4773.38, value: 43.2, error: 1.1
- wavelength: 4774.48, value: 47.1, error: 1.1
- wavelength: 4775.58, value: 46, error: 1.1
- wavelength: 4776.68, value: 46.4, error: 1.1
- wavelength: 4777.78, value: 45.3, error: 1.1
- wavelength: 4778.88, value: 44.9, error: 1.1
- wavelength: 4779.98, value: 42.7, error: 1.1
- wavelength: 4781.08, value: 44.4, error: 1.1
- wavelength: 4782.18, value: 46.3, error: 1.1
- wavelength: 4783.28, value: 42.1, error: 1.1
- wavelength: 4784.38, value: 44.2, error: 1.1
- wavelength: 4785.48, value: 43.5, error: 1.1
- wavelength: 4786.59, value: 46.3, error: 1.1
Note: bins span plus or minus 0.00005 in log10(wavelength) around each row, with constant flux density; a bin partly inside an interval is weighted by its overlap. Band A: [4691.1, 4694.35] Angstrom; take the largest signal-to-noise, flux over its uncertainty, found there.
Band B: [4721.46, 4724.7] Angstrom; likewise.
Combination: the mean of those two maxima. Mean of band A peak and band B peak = 41.7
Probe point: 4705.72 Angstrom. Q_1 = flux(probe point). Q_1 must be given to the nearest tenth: 44.0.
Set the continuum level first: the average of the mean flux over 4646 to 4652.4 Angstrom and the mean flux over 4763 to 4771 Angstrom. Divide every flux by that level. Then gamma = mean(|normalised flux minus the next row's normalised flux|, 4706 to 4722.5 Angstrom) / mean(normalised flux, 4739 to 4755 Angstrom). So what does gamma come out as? 0.031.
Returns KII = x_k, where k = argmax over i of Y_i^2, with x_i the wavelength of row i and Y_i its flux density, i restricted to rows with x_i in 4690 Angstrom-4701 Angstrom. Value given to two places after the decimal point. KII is 4697.06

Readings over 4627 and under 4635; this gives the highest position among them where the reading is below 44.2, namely 4629.41 Angstrom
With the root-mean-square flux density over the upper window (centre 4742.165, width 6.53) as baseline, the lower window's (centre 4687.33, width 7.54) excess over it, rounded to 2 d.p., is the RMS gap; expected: -0.29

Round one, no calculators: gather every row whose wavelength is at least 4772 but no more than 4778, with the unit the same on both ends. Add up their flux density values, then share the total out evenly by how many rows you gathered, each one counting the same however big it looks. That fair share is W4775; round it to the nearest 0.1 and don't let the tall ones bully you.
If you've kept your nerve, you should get 45.5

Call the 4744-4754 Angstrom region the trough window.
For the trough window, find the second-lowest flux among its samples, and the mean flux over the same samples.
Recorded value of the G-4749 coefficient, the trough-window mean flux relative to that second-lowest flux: 1.03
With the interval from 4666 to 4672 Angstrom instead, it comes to 1.07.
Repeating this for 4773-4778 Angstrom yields 1.01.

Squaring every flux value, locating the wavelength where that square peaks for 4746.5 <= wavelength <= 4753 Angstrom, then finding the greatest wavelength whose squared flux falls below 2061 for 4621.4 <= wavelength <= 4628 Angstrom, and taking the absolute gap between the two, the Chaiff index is 119.8 Angstrom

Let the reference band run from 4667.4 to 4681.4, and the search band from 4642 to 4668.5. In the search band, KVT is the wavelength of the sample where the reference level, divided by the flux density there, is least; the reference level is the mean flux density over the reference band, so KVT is 4660.43 Angstrom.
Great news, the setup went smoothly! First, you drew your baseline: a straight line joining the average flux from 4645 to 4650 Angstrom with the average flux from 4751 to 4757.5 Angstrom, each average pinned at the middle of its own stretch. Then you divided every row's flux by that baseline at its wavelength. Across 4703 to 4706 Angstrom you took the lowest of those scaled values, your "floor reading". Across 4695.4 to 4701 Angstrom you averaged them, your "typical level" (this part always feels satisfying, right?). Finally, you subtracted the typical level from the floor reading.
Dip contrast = -0.13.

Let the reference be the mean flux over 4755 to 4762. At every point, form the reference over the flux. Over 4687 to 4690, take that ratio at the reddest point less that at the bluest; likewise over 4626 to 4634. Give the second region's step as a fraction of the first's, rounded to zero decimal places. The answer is -1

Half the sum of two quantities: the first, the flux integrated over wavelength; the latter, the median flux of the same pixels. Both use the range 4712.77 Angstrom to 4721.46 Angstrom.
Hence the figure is 219.9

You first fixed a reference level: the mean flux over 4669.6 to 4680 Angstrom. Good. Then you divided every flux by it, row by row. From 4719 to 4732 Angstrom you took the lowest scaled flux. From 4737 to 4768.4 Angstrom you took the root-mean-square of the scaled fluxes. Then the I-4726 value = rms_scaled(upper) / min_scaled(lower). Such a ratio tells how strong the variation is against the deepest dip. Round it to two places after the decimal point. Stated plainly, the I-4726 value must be 1.03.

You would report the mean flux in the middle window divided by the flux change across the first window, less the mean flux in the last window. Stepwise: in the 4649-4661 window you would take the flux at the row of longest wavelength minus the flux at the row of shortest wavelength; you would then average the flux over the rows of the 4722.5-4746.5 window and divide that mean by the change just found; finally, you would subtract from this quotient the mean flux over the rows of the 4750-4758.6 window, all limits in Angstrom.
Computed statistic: -26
